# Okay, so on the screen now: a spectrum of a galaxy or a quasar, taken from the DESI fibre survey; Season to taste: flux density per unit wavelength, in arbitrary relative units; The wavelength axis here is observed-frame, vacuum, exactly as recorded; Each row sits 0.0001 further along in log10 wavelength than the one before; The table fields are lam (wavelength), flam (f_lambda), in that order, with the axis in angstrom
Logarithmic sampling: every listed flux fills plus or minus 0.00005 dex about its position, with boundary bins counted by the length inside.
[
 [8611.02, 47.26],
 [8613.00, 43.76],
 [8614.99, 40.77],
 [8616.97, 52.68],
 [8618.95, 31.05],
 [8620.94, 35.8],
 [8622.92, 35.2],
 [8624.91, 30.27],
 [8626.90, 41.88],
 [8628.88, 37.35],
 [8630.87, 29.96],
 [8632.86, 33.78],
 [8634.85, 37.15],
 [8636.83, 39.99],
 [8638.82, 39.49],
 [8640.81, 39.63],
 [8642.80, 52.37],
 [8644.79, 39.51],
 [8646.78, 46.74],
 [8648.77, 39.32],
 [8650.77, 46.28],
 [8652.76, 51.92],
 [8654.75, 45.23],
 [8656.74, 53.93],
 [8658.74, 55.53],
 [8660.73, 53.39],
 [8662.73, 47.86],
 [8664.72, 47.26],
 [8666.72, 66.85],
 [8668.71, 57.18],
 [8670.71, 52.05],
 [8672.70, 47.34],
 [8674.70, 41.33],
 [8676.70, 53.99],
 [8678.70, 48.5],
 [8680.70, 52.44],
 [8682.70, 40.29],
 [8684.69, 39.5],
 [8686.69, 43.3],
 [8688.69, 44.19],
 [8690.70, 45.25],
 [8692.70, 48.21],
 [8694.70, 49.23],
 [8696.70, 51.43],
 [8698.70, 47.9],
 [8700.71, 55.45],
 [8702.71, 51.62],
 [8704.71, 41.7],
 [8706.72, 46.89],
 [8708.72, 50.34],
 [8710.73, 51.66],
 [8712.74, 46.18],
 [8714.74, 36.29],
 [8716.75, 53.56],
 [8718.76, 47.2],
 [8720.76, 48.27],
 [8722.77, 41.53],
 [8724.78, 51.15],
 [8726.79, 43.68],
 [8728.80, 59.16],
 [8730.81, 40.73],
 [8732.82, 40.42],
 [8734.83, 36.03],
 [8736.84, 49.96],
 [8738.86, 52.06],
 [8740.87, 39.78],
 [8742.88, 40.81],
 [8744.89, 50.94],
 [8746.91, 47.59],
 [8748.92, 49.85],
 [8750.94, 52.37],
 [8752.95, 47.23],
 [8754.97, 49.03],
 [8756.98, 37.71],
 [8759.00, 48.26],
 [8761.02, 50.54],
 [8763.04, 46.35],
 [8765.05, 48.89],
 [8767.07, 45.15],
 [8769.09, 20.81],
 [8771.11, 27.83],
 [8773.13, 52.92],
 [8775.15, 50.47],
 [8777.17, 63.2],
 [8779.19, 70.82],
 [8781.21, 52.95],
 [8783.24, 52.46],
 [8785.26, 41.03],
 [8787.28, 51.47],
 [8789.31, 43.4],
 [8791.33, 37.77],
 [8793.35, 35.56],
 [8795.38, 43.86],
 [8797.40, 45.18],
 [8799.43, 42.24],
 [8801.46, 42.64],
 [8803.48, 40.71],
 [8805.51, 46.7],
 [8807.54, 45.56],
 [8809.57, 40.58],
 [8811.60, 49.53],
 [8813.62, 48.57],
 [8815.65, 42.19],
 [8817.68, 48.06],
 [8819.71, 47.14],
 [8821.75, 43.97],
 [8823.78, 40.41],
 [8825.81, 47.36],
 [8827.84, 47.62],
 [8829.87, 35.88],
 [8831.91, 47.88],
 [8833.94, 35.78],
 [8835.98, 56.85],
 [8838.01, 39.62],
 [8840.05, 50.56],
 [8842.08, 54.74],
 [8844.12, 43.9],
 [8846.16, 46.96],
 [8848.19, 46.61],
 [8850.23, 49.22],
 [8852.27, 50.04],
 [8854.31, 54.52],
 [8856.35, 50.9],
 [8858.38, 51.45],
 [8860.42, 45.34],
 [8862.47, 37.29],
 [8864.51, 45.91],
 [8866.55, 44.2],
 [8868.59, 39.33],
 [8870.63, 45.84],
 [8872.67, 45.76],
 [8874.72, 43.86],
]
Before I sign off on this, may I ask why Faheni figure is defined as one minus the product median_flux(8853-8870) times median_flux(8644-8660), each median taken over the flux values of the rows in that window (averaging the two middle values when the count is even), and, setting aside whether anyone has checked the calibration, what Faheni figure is -2121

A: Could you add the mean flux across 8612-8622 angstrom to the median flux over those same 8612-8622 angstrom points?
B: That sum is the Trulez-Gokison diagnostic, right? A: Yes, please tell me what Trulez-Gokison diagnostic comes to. 82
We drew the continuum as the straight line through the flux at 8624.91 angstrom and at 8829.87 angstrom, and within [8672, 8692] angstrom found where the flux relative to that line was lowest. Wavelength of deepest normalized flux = 8684.69 angstrom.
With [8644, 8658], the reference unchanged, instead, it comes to 8648.77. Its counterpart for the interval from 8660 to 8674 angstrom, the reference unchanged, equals 8672.70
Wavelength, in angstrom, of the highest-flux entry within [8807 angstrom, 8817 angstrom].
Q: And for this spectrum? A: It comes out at 8811.60 angstrom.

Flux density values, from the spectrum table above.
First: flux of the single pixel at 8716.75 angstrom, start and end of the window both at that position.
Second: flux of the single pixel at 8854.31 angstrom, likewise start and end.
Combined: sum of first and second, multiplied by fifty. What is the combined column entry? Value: 5404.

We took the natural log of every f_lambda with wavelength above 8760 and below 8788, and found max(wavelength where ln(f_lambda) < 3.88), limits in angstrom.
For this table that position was 8785.26 angstrom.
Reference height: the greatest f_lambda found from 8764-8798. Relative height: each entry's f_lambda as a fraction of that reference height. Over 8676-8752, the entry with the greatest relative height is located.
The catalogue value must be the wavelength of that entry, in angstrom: 8728.80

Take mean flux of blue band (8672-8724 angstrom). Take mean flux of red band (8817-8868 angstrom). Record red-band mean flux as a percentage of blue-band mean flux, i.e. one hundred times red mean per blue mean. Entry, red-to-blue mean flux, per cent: 99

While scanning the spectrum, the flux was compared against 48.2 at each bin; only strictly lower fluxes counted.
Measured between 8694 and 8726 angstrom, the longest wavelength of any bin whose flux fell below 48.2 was 8722.77 angstrom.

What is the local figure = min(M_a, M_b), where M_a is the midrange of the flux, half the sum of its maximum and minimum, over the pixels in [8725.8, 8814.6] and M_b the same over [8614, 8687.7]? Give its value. 46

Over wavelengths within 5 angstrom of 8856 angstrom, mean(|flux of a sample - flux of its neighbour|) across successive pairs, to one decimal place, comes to 3.7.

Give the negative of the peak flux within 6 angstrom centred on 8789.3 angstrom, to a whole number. -51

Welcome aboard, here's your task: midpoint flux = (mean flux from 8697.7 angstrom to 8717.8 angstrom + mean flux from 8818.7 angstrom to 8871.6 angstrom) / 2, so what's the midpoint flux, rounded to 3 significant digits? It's 47.1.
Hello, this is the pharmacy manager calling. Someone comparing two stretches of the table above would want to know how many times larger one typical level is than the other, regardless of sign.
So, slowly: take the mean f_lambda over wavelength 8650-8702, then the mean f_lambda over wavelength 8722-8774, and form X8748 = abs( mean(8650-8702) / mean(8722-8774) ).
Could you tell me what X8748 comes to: 1.10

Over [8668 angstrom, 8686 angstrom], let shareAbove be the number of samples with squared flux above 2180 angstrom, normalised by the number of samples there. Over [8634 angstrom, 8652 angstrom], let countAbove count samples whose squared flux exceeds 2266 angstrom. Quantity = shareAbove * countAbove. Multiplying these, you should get 0.67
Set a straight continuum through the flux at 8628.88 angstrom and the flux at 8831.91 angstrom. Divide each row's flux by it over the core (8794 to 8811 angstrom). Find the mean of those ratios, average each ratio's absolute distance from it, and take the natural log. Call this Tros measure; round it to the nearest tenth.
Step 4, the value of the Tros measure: -3.2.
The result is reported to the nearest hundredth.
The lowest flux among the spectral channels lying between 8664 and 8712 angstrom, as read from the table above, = 39.50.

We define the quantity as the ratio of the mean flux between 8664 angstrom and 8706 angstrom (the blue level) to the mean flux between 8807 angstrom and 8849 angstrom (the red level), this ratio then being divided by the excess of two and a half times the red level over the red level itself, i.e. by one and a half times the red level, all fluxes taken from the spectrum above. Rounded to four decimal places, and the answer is 0.0156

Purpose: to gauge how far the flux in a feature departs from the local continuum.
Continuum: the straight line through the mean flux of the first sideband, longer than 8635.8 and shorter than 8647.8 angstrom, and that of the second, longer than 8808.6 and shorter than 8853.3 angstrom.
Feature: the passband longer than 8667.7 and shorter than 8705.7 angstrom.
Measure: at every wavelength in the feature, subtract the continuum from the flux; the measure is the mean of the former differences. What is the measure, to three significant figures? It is 4.25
